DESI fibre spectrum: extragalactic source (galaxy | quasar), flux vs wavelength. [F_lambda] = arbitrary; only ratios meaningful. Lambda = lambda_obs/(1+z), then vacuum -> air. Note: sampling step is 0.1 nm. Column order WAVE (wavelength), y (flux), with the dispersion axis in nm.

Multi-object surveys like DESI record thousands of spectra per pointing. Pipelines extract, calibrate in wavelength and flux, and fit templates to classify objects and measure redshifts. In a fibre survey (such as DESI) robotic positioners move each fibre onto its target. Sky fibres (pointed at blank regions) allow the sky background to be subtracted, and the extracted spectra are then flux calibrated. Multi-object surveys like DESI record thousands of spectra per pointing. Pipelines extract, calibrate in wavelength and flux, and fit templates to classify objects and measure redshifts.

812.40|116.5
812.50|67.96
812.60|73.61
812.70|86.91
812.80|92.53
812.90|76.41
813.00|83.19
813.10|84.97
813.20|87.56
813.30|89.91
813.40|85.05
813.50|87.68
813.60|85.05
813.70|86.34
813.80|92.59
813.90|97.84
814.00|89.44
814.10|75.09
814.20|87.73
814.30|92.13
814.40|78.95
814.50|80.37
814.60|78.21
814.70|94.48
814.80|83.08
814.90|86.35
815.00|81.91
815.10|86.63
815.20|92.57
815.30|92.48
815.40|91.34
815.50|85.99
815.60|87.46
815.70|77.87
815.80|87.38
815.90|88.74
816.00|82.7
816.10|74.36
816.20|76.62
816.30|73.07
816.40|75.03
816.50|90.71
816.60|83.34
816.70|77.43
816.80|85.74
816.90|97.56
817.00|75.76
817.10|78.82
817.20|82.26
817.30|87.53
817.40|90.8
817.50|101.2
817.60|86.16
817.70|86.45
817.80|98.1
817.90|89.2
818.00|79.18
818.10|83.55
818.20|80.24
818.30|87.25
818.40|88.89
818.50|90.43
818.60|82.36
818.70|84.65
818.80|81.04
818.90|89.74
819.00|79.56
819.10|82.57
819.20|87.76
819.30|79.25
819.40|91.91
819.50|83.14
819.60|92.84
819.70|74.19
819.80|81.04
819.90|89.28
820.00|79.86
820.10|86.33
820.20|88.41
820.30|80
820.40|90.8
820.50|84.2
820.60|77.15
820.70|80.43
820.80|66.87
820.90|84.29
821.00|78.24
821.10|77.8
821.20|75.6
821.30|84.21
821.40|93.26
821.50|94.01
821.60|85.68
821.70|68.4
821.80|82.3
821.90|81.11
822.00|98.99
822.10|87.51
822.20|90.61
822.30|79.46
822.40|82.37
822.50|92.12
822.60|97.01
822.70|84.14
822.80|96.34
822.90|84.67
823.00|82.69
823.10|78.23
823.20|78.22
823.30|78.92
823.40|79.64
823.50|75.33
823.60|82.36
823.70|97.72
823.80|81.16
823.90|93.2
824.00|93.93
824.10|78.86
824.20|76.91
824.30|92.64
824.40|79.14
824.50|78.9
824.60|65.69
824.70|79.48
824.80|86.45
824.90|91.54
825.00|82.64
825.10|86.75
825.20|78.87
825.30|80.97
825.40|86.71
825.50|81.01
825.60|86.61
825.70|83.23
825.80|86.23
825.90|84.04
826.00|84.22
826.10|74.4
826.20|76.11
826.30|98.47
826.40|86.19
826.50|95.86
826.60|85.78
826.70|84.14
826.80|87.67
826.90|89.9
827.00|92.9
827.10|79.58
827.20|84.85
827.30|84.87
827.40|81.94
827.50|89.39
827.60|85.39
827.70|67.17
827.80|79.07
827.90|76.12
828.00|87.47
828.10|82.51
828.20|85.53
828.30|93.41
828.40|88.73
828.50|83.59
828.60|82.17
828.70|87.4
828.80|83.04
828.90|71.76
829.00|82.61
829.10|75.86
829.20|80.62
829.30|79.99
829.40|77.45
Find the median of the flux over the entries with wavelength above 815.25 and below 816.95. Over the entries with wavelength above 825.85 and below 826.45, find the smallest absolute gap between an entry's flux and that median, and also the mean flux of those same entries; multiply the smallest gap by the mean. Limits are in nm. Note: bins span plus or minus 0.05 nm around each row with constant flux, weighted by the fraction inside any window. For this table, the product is 38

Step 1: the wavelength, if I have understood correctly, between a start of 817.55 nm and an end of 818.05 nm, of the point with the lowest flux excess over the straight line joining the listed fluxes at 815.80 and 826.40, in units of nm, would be 818.00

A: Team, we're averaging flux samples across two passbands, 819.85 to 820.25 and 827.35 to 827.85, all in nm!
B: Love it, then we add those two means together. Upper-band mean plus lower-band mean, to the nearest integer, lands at 167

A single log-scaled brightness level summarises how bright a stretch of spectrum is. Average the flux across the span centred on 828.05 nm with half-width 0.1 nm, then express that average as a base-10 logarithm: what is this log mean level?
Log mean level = 1.93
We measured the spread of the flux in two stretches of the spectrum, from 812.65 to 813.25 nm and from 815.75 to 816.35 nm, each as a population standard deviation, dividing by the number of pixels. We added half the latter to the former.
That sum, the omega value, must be 8.0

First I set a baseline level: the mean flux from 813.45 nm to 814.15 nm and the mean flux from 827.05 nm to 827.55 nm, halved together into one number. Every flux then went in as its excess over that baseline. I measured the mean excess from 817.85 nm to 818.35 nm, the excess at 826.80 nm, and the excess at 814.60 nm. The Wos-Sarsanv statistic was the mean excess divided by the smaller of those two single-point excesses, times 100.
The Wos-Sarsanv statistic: 26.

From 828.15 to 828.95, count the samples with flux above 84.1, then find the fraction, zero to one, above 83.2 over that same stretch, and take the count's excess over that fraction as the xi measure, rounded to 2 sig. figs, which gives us 3.4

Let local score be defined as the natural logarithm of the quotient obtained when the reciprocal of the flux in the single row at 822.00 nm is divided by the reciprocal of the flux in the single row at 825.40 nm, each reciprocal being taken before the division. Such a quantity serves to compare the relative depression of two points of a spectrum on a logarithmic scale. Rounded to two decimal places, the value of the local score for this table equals -0.13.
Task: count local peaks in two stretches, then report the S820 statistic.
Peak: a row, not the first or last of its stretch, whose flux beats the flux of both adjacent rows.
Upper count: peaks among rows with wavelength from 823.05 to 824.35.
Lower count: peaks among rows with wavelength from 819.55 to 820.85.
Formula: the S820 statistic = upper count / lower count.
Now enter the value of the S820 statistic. 0.75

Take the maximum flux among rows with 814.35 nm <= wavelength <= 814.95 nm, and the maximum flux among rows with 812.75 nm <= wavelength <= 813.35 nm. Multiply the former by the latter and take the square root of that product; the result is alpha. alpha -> 93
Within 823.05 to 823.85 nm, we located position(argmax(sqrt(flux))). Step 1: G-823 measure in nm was 823.70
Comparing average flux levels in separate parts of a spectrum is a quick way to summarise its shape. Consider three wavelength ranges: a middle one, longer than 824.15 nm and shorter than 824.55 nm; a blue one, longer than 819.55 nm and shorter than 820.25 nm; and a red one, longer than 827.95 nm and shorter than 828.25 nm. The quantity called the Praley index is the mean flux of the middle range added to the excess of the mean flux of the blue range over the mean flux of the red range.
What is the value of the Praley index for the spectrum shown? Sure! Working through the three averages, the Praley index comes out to 81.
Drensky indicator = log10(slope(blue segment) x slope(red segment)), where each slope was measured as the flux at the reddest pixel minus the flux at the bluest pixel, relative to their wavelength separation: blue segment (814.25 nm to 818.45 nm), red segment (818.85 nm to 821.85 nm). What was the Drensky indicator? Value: 0.31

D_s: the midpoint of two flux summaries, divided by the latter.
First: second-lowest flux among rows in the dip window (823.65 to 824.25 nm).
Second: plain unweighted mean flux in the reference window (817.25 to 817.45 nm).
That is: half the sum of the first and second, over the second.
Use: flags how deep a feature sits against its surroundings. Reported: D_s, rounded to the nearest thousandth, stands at 0.942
